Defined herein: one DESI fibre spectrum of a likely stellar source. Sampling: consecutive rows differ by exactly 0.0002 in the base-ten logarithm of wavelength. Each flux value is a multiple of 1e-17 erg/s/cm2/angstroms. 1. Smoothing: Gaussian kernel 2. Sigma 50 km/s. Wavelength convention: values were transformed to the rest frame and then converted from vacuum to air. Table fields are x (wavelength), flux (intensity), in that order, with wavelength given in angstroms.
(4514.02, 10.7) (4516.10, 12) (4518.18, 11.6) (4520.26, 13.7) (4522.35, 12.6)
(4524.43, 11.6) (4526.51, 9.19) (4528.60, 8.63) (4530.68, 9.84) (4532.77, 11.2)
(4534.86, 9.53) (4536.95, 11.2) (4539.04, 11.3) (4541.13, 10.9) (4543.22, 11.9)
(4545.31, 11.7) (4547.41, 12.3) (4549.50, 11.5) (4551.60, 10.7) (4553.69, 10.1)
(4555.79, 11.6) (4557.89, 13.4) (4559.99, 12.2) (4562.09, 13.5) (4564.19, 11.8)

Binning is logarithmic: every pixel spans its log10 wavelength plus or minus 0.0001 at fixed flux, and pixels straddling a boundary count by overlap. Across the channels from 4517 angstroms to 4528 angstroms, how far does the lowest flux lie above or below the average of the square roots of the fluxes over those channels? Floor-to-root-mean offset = 5.8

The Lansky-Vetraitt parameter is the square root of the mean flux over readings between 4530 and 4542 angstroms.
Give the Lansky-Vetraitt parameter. 3.27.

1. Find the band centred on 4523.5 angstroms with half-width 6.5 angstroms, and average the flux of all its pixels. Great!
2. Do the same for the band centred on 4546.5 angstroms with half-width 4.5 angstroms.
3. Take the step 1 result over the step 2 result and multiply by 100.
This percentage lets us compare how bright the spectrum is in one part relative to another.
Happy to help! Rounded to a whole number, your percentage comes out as 95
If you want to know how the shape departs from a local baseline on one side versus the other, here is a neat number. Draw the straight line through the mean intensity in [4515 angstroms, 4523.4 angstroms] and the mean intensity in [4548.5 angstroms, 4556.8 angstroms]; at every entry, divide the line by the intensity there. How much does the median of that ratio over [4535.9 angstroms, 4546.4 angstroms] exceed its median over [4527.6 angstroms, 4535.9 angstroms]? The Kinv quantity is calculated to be -0.200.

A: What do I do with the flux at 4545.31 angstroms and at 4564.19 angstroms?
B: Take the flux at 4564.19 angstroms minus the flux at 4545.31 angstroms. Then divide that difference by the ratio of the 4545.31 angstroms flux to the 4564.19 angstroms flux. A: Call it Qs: 0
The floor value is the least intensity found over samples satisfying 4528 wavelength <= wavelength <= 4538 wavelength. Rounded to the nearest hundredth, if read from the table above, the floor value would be 8.63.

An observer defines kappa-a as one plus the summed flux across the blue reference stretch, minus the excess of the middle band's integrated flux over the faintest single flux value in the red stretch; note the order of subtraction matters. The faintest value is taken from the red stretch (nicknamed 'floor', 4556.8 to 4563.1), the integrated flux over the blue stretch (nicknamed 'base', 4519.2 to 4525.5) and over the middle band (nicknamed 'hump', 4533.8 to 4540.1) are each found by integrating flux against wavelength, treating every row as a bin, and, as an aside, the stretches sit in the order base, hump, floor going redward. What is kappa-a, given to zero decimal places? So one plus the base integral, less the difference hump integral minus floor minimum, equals 25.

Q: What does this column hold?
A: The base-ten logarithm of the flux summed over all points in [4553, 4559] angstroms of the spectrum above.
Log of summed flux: 1.55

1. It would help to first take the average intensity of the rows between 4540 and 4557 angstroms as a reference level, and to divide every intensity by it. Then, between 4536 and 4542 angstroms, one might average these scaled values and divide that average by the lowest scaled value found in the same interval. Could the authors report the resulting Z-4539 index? 1.02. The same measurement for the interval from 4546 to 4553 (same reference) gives 1.07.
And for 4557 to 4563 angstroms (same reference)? 1.07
